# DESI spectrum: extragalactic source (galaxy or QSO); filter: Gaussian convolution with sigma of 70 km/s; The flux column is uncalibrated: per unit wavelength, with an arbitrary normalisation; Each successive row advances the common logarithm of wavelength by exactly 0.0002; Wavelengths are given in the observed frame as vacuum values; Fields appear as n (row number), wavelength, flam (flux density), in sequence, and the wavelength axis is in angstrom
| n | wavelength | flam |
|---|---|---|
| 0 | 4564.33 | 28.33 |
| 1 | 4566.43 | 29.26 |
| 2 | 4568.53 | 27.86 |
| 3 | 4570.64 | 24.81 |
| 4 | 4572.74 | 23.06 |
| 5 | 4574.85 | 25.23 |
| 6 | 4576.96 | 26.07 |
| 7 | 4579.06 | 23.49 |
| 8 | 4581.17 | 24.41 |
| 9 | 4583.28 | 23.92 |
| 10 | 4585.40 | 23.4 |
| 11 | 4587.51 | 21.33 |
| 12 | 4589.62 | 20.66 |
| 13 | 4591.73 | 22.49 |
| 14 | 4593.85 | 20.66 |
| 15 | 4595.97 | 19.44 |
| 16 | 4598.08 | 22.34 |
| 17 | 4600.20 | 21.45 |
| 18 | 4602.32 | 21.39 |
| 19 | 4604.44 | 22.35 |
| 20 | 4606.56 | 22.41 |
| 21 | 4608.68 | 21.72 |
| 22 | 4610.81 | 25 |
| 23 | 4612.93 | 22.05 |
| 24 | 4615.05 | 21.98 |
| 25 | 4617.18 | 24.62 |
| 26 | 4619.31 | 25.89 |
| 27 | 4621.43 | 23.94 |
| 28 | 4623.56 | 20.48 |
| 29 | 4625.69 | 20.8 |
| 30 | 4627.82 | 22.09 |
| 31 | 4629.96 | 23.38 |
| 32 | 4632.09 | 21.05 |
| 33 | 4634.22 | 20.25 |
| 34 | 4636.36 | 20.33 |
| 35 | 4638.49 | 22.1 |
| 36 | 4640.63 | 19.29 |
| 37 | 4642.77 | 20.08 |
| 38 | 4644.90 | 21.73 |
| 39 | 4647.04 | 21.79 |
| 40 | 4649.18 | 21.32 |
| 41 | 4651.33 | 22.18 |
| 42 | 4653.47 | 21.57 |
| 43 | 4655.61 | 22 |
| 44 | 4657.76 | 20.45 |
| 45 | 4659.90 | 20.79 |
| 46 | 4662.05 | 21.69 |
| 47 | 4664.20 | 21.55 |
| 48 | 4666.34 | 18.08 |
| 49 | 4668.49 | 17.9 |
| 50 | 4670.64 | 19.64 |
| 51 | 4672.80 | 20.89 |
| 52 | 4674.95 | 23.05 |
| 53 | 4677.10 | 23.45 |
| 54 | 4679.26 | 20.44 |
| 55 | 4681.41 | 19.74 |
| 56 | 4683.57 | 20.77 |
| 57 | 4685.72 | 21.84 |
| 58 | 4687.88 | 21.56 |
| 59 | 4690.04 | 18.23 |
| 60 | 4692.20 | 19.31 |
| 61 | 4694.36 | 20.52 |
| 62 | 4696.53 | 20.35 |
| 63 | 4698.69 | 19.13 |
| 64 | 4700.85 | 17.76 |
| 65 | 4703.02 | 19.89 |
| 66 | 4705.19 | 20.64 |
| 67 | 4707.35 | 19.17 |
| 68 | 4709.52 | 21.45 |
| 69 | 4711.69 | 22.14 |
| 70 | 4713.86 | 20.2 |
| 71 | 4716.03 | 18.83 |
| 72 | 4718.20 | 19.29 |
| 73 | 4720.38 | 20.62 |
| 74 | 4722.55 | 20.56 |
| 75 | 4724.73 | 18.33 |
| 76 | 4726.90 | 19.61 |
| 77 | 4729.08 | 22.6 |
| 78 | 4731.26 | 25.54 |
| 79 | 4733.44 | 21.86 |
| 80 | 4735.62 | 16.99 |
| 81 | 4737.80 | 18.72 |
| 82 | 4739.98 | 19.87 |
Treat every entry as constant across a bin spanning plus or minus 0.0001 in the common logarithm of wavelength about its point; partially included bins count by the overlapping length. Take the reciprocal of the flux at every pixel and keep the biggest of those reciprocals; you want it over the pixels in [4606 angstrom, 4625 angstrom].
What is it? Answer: 0.0488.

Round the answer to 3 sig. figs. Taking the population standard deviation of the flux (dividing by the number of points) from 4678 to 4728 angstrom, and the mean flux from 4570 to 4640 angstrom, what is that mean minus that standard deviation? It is 21.4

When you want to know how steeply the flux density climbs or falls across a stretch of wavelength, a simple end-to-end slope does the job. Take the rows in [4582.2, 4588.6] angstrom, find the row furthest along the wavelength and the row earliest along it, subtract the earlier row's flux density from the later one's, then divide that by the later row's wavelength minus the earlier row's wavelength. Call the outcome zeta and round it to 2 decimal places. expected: -0.61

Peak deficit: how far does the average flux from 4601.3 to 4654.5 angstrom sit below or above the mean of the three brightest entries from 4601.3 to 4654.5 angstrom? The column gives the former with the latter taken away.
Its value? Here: -3.18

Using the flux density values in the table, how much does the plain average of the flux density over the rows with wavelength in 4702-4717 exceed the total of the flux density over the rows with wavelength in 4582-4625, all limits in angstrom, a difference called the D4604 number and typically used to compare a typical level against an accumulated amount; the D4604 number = -427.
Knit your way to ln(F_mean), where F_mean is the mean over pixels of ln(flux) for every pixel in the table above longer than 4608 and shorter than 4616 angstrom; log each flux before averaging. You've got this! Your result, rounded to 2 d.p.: 1.14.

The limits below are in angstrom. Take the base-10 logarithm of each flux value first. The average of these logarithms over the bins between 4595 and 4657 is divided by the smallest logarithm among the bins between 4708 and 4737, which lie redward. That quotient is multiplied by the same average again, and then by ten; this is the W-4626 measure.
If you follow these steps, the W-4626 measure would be 14.6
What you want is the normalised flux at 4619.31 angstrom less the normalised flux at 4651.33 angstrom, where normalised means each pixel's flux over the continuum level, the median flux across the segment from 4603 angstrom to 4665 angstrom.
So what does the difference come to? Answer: 0.17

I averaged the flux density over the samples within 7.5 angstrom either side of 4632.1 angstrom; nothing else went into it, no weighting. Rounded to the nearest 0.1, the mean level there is 21.4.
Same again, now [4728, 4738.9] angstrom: 21.1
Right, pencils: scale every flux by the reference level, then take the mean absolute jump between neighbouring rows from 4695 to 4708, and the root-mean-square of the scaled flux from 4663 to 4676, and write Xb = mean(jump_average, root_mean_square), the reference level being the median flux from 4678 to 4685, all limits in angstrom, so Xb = 0.53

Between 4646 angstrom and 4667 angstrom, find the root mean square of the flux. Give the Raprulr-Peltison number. 21.2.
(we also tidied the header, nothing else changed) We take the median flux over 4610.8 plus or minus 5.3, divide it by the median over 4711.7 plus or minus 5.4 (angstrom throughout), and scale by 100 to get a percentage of 109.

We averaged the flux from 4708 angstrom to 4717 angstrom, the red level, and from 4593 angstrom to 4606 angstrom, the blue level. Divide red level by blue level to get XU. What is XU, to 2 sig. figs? 0.97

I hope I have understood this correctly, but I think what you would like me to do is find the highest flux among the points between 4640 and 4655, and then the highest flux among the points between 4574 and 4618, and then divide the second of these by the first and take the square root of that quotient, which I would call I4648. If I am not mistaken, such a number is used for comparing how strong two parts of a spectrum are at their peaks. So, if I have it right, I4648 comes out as 1.08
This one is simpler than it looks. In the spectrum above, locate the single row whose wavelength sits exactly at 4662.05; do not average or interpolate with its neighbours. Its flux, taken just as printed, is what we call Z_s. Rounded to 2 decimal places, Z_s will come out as 21.69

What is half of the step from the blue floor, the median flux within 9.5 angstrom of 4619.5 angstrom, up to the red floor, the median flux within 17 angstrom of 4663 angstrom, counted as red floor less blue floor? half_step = -0.33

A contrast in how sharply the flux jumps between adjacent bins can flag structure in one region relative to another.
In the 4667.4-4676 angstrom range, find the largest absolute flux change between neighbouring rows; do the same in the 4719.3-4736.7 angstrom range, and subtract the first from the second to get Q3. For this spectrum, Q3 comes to 2.7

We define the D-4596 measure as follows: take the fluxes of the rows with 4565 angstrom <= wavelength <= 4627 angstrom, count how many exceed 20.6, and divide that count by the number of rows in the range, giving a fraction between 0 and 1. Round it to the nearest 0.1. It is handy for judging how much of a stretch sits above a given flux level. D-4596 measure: 0.9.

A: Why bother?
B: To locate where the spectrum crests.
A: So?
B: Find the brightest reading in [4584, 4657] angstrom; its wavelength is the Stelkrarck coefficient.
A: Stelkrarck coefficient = 4619.31 angstrom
